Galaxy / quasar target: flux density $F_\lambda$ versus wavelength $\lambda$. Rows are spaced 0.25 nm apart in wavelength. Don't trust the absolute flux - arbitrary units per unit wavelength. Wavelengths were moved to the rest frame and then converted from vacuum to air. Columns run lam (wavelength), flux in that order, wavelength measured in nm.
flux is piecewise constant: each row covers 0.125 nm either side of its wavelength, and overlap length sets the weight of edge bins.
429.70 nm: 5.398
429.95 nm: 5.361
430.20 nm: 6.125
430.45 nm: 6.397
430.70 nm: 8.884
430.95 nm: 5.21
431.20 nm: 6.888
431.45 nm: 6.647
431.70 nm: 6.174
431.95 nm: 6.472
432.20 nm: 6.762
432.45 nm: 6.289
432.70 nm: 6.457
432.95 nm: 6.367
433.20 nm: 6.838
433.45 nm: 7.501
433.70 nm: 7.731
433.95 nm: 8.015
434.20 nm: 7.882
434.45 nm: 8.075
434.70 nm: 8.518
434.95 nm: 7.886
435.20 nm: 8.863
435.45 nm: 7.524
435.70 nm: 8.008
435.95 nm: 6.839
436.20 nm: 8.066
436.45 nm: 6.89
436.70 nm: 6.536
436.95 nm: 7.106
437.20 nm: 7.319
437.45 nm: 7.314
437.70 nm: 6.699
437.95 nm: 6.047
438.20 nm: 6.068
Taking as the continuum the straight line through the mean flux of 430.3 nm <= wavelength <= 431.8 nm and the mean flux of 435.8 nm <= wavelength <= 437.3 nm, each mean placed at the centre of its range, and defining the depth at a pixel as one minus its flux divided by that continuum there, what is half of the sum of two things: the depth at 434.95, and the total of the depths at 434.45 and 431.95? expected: -0.12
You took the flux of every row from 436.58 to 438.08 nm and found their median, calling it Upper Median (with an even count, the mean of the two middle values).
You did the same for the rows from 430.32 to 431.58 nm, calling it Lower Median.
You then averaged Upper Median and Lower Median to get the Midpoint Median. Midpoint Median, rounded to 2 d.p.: 6.77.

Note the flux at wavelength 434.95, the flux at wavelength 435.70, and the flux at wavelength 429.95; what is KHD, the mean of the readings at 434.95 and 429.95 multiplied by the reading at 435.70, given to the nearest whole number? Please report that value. 53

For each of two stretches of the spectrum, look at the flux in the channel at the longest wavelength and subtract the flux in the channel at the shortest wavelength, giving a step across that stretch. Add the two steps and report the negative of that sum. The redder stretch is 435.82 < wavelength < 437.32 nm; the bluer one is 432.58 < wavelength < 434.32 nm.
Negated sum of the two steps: -1.9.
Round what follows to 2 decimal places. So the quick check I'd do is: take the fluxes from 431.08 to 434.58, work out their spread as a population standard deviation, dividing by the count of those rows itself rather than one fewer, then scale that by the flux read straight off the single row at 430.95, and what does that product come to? 3.45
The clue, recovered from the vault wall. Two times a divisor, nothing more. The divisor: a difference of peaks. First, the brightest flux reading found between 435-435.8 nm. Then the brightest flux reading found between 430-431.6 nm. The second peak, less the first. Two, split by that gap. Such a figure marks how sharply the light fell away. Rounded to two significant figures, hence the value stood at 95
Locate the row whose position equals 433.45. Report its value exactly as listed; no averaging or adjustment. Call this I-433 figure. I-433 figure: 7.501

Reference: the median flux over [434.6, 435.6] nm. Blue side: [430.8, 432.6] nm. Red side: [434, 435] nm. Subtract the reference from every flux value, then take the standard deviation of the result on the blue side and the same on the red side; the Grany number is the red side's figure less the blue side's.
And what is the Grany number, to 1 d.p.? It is -0.3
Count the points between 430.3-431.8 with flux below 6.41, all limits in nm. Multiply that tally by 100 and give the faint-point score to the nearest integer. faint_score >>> 300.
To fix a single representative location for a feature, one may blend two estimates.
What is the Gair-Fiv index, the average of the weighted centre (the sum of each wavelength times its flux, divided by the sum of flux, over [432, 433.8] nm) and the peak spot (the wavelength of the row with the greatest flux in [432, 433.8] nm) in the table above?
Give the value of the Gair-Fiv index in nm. 433.34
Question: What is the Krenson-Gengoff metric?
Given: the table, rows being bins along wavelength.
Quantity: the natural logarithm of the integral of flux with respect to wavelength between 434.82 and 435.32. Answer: 1.4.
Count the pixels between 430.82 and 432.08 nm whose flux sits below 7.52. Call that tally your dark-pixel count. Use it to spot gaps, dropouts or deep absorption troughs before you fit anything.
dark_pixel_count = 5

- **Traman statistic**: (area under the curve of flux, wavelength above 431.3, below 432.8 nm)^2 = 94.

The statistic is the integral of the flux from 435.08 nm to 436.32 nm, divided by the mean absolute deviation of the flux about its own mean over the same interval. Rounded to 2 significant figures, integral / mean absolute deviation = 18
